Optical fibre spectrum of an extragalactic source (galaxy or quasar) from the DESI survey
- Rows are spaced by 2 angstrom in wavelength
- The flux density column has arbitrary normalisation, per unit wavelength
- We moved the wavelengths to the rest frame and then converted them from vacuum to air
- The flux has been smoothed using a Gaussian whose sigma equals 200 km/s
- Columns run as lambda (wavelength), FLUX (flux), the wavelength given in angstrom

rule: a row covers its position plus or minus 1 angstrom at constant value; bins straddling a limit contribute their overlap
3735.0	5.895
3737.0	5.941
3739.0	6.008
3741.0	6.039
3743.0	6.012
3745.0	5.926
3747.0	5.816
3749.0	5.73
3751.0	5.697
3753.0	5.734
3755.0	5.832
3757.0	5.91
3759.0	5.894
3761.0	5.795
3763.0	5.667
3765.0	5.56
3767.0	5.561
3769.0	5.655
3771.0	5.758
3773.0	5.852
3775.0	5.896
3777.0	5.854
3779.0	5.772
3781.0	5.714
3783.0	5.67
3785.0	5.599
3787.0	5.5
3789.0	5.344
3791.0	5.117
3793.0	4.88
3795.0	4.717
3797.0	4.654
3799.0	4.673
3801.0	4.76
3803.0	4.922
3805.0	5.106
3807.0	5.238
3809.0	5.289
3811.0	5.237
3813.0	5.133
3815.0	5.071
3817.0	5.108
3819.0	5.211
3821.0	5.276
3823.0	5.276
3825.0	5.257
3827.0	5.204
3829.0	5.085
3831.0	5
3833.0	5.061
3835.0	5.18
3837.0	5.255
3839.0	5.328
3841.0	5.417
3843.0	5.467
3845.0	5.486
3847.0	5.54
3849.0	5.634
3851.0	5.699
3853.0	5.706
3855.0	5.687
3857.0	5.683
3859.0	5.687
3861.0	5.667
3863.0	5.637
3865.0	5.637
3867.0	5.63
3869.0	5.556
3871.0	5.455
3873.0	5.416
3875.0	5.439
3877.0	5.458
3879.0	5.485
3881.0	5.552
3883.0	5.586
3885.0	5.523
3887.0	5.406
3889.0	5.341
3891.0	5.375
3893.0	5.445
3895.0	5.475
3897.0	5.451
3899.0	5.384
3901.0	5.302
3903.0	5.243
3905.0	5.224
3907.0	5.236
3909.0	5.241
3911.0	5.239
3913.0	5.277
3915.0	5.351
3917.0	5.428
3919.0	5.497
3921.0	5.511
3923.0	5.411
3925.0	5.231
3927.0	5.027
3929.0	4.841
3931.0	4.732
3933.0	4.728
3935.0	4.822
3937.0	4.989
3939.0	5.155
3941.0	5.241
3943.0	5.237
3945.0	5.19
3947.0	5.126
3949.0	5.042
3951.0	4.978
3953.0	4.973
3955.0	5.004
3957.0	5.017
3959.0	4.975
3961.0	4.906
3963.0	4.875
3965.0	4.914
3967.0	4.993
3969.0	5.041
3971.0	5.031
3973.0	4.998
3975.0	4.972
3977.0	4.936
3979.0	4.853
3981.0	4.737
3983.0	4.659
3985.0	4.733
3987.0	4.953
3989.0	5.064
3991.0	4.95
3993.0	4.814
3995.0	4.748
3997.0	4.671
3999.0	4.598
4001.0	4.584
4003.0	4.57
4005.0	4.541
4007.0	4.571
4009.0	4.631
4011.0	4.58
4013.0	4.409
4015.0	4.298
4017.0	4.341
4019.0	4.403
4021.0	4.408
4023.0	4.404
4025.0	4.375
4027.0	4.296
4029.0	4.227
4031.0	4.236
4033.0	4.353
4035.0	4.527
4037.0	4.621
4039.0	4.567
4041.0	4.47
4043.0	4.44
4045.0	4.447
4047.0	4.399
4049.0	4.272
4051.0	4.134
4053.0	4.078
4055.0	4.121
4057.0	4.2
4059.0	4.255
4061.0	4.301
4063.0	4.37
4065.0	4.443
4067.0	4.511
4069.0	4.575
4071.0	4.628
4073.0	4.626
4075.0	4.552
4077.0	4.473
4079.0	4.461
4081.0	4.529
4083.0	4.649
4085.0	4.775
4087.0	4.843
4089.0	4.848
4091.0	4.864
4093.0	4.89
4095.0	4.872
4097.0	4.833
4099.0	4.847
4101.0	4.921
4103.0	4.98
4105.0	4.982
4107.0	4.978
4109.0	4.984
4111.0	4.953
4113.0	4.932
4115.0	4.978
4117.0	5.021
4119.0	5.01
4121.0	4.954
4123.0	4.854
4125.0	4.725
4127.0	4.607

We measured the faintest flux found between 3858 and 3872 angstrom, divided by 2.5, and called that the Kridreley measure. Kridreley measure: 2.18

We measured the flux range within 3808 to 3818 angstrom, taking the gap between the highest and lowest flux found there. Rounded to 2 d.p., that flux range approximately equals 0.22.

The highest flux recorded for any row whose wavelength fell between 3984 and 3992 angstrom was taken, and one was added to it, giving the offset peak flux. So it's 6.1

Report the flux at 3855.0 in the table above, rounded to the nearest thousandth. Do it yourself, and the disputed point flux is 5.687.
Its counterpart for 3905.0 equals 5.224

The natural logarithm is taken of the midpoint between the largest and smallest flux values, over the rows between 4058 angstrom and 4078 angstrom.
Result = 1.49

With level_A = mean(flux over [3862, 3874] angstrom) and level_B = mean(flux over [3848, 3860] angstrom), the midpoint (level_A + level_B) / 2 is 5.62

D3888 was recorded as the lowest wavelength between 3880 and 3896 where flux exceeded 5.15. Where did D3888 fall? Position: 3881.0 angstrom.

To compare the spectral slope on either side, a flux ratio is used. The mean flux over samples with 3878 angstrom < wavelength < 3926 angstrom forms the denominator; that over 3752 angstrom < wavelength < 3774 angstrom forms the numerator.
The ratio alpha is 1.07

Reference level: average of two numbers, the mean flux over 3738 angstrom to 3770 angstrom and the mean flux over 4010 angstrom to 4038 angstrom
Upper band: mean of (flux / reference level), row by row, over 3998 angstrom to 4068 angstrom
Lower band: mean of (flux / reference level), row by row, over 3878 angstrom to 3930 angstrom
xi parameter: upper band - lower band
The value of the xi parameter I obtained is -0.19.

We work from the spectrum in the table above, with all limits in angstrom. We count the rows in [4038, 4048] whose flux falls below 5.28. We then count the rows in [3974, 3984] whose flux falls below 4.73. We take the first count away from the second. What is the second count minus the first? -4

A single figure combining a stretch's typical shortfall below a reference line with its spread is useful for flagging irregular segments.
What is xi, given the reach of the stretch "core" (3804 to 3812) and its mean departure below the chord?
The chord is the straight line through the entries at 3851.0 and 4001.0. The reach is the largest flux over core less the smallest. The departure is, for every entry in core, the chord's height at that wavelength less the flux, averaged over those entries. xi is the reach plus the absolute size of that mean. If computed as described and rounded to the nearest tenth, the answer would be 1.0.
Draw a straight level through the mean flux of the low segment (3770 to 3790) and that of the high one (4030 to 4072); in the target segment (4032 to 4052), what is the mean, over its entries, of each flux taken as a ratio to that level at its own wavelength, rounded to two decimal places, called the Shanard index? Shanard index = 1.00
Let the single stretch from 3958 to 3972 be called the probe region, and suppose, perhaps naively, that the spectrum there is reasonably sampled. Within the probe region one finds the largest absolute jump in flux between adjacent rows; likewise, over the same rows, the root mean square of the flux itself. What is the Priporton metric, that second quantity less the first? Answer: 4.88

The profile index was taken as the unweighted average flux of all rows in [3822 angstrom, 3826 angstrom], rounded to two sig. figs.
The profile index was 5.3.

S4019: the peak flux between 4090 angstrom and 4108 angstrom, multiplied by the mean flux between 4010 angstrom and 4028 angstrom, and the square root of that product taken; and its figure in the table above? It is 4.68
